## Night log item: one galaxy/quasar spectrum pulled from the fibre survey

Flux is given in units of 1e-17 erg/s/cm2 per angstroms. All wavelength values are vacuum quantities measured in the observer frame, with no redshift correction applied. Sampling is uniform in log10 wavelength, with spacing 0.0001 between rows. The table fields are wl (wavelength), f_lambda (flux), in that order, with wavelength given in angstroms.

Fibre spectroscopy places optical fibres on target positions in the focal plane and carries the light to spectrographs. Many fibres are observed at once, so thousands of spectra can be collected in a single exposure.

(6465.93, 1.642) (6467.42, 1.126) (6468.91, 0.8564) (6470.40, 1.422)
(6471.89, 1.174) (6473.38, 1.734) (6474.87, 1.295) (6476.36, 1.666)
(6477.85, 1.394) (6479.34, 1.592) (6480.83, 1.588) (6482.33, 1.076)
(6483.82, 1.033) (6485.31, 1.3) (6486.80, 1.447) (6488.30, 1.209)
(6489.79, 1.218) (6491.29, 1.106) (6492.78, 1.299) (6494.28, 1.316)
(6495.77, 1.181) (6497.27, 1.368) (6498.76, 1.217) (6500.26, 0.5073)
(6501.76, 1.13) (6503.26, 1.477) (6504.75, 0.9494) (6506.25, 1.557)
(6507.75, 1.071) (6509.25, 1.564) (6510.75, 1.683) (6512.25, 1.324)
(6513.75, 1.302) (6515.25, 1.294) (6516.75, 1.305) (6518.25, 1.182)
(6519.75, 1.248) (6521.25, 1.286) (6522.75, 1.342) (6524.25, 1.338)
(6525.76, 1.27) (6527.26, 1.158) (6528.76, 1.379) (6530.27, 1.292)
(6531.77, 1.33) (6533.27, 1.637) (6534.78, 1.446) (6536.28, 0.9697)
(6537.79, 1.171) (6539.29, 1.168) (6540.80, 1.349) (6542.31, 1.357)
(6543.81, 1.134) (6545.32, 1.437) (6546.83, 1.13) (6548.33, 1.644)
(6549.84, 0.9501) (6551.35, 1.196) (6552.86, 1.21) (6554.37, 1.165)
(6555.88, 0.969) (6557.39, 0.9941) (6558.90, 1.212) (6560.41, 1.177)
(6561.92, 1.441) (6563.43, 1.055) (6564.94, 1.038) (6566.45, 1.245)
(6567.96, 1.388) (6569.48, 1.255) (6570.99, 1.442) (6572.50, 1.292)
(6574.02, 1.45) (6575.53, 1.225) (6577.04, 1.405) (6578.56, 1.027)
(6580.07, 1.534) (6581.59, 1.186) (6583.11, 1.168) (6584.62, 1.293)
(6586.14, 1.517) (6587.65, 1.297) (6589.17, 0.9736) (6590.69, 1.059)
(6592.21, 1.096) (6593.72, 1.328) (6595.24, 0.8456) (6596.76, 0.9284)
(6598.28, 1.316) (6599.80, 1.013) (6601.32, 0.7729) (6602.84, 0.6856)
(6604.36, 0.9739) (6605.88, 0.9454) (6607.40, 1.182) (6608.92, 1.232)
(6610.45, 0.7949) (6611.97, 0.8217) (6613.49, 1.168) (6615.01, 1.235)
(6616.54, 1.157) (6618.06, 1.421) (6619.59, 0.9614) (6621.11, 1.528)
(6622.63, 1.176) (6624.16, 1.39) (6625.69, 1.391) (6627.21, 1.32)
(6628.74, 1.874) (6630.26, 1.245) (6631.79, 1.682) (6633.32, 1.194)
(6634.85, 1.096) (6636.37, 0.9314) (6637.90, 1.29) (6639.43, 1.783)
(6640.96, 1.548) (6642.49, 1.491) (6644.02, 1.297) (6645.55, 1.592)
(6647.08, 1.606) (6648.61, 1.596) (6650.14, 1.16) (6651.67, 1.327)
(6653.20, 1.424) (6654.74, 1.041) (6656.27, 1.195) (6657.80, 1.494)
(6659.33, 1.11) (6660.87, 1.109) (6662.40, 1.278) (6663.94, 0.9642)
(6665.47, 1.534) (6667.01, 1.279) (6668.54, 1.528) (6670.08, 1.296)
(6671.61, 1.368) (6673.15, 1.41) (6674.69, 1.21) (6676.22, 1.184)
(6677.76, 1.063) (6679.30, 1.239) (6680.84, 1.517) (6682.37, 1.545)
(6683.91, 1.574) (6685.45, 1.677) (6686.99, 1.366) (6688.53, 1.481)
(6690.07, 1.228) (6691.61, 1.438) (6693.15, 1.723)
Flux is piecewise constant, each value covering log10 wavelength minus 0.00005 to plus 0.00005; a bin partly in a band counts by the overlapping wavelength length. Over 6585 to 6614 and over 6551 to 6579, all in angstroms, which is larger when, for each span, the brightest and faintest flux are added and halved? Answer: 1.21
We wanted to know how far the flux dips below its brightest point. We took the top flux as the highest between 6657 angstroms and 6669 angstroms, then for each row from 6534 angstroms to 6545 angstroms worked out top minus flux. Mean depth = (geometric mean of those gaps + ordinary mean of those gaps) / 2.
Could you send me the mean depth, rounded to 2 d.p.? 0.28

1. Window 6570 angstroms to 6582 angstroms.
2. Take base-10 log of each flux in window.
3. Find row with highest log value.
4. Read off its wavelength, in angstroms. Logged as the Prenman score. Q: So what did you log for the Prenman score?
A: 6580.07 angstroms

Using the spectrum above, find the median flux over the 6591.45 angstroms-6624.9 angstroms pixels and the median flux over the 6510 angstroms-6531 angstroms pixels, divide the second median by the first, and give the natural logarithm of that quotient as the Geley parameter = 0.14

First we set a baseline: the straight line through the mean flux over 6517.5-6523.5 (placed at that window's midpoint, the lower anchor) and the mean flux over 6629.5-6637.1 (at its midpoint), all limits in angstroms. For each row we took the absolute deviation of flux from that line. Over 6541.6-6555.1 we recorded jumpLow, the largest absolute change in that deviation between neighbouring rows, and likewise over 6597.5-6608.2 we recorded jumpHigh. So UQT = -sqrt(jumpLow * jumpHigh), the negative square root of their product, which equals -0.27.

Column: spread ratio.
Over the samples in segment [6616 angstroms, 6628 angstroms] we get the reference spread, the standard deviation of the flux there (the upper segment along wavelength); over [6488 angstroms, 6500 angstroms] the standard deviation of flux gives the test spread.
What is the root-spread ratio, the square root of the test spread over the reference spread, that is 0.68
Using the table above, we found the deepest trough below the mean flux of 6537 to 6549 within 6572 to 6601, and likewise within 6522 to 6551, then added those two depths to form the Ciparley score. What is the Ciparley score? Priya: 0.80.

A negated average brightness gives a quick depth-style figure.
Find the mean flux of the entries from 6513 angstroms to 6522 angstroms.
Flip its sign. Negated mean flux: -1.270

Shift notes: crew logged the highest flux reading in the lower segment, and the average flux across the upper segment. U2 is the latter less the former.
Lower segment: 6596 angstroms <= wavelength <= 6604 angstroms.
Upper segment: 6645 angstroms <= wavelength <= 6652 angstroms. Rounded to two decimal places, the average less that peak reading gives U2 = 0.14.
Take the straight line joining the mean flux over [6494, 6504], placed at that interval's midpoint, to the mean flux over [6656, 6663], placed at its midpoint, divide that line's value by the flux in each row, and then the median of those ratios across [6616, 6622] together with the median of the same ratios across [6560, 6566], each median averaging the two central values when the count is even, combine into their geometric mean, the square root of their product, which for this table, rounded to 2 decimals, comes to 1.01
